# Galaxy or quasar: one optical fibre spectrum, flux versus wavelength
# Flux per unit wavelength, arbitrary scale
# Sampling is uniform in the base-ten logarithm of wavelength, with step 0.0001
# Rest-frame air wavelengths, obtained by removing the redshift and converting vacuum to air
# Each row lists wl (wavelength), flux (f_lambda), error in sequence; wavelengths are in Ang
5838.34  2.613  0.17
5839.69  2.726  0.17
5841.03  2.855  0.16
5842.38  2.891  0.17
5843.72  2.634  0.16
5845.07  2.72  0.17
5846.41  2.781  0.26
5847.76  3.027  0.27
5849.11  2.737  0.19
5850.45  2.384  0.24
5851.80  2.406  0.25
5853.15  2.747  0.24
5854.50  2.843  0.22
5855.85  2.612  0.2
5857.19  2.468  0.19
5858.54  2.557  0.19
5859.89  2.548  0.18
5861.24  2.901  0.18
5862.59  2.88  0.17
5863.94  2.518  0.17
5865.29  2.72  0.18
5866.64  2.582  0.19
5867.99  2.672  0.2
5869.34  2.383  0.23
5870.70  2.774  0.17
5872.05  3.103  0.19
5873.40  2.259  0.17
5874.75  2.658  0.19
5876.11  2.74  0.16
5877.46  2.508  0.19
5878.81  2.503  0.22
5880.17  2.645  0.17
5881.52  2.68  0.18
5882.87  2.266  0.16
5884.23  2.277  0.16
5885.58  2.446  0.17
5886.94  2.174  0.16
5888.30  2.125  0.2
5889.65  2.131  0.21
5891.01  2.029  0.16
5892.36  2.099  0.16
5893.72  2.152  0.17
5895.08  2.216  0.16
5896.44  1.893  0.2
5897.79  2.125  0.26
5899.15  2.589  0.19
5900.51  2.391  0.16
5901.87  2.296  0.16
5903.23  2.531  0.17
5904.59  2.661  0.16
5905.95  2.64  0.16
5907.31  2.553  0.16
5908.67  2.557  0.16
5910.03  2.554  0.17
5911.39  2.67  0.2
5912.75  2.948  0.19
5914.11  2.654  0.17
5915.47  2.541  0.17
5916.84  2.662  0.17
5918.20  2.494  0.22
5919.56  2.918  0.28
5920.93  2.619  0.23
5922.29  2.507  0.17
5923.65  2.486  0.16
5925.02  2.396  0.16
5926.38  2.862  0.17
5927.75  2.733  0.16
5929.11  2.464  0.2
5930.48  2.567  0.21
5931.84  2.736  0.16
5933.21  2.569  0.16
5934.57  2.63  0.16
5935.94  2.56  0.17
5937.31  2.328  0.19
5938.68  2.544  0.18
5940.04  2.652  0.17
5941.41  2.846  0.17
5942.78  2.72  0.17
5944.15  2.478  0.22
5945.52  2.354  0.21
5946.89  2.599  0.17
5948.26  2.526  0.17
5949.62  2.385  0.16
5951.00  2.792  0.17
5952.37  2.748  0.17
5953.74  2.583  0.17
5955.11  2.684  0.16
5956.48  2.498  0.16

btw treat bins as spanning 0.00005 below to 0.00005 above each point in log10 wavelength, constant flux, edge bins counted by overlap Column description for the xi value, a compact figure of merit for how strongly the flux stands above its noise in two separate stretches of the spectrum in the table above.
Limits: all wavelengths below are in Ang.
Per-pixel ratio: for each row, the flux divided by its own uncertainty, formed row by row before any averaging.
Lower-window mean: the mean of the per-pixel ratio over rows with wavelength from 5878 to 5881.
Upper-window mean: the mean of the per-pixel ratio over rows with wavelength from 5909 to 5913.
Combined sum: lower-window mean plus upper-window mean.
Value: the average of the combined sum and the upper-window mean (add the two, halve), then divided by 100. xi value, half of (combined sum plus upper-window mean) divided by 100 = 0.214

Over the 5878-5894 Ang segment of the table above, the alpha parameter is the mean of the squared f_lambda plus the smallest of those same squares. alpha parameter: 9.4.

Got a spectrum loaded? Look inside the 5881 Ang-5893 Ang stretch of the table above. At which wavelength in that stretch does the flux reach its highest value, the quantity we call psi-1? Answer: 5881.52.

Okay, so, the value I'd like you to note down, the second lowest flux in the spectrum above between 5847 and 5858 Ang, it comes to 2.406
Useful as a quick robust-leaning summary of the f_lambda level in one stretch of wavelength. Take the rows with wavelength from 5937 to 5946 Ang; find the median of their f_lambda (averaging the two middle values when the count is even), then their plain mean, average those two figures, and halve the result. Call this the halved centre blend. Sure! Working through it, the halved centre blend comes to 1.28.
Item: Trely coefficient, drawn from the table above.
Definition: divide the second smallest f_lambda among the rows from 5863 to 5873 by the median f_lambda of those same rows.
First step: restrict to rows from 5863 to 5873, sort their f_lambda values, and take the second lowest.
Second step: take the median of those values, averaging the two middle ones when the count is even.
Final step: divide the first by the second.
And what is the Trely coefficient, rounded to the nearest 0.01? 0.94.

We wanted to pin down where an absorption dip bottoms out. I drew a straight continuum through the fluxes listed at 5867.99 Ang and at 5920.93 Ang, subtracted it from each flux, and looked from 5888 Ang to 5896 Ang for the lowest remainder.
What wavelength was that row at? 5891.01 Ang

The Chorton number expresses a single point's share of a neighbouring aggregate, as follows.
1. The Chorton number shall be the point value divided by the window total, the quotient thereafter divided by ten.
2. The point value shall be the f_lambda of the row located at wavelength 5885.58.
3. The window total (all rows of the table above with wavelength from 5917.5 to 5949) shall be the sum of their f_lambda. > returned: 0.0041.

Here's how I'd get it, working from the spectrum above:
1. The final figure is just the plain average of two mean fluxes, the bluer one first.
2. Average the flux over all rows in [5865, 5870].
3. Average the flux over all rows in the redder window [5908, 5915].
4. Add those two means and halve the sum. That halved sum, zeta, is 2.63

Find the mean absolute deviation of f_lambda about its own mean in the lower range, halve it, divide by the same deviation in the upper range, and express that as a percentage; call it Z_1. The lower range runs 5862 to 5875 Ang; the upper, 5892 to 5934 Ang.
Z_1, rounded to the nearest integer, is 50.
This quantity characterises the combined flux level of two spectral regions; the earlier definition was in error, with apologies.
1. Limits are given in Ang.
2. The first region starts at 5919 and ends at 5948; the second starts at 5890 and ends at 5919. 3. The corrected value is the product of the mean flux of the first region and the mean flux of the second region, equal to 6.3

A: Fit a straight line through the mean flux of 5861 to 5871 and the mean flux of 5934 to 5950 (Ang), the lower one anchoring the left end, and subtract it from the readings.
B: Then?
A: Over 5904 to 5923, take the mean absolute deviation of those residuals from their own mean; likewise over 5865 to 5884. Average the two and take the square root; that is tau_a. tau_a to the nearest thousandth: 0.358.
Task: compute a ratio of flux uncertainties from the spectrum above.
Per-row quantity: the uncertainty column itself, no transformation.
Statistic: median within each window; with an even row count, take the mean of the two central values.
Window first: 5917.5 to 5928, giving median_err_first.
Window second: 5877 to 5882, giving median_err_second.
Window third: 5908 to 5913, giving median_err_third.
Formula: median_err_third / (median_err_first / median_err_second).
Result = 0.196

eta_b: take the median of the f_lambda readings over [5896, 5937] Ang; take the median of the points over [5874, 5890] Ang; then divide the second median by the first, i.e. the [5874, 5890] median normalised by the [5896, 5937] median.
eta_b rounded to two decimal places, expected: 0.97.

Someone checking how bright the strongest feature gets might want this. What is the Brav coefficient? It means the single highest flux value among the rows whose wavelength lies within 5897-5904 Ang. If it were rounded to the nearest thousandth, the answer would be 2.589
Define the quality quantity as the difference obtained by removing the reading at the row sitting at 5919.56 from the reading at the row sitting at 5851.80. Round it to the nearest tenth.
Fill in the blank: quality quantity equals -0.5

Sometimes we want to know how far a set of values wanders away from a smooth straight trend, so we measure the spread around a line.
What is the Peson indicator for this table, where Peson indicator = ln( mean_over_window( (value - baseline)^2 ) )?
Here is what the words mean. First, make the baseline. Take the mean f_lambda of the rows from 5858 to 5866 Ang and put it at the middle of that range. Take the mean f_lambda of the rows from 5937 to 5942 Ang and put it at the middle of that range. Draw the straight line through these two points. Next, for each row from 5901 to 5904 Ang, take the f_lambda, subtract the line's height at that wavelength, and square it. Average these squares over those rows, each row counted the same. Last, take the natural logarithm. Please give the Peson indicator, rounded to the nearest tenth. -2.7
